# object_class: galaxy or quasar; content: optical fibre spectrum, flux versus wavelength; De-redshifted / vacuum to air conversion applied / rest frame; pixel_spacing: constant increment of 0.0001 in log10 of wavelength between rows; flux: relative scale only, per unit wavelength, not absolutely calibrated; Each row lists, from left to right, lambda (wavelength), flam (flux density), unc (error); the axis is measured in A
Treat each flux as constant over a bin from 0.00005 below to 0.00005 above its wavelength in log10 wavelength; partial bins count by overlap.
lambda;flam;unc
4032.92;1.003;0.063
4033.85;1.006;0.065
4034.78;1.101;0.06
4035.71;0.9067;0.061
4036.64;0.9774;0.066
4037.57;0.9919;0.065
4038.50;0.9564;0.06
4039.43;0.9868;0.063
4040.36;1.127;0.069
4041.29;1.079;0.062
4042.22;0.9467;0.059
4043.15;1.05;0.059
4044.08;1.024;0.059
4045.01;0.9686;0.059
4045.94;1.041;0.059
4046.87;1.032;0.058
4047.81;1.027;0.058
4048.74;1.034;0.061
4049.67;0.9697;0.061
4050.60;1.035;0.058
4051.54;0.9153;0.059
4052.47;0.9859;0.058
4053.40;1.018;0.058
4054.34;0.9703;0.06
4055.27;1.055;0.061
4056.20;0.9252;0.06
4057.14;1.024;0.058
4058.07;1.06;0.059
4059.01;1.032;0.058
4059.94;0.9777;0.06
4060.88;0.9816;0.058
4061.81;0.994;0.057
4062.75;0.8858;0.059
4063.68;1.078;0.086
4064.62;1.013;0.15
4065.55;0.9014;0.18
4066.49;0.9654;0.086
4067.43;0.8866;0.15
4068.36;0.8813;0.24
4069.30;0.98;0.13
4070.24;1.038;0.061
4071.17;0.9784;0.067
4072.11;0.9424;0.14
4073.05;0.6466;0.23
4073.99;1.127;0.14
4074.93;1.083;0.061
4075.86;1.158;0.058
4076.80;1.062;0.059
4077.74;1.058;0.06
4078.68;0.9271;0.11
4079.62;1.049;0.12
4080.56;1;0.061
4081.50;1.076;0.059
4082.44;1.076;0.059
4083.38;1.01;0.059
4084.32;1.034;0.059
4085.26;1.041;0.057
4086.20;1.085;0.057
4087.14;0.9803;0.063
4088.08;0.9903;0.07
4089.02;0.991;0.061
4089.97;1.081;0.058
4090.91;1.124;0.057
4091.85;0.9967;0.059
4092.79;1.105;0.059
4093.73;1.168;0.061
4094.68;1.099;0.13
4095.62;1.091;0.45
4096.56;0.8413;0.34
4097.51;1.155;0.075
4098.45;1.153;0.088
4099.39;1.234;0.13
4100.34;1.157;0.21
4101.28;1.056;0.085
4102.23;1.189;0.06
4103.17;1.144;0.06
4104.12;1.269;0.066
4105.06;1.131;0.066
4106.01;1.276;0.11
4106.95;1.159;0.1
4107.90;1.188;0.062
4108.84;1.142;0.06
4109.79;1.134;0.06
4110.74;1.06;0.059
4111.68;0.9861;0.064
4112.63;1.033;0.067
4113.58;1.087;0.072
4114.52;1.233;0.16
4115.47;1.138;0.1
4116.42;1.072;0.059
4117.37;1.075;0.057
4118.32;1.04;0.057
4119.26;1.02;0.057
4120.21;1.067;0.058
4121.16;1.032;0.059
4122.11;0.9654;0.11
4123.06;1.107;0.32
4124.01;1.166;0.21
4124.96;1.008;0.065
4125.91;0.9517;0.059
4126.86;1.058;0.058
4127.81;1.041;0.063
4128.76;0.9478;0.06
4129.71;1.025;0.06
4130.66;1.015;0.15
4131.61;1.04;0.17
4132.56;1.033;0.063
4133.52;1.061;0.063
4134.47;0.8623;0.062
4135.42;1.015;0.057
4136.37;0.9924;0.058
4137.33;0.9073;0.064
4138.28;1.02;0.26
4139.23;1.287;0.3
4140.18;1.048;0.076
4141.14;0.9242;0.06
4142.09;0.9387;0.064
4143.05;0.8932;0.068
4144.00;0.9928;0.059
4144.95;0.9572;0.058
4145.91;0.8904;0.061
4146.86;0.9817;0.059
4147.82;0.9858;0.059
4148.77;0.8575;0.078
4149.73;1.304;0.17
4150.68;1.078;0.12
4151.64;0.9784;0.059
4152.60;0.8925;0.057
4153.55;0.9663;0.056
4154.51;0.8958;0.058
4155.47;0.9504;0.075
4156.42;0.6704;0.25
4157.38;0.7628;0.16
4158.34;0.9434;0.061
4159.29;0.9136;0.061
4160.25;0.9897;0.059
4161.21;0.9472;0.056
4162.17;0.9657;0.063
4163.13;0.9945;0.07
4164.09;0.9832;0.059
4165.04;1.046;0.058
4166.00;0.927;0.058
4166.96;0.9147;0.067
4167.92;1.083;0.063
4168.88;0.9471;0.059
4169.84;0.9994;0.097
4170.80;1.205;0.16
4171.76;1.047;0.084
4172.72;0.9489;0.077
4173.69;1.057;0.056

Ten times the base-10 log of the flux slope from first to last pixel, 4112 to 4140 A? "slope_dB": -20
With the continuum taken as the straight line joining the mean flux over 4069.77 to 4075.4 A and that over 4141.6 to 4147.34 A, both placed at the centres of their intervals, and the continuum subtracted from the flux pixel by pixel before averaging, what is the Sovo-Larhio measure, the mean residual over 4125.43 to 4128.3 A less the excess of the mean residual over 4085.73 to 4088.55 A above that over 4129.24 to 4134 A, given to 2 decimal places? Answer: 0.10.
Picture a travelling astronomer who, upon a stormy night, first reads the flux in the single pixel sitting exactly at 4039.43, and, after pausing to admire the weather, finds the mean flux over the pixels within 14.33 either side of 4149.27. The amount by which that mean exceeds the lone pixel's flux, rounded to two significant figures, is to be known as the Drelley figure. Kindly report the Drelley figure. -0.022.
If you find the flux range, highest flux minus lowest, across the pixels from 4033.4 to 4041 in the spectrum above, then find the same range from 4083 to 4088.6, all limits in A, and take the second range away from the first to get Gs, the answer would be 0.12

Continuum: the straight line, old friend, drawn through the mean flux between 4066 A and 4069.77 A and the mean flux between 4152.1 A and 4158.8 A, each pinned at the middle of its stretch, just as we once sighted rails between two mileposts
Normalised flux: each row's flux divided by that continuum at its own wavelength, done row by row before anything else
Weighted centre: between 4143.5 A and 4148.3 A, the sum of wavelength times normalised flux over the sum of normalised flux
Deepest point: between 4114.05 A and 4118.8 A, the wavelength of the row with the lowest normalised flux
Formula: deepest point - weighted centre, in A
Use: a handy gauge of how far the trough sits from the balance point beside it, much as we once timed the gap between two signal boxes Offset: -27.6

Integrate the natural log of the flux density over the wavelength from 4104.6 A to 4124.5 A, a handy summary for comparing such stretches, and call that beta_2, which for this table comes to 1.9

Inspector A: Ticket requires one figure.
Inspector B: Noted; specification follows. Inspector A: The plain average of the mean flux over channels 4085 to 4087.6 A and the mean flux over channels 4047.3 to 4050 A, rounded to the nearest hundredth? 1.02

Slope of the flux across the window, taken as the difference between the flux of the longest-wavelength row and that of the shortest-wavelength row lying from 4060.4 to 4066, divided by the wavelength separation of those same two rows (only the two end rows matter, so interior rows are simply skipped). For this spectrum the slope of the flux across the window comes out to -0.017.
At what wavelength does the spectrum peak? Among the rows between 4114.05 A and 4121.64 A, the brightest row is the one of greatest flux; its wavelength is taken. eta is 4114.52 A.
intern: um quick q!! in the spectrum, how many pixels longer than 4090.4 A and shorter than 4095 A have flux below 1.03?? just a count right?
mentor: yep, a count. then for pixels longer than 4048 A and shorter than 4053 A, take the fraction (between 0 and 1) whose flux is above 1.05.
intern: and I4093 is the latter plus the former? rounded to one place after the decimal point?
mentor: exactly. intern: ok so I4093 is 1.0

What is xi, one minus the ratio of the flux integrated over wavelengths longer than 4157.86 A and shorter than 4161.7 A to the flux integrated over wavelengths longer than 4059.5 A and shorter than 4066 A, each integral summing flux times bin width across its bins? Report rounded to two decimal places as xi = 0.43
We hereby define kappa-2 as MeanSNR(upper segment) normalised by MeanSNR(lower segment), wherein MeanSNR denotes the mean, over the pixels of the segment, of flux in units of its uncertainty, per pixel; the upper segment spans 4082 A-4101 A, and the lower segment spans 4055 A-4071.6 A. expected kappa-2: 1.1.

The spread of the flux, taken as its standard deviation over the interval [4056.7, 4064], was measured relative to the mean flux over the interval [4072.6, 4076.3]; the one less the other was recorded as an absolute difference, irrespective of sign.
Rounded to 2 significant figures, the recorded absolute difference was 0.95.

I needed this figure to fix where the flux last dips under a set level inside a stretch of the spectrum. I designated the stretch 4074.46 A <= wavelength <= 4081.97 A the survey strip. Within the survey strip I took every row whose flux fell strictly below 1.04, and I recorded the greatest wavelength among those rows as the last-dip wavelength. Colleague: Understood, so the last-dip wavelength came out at 4080.56 A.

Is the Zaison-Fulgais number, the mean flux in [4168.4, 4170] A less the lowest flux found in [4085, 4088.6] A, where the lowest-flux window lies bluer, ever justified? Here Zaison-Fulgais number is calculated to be -0.01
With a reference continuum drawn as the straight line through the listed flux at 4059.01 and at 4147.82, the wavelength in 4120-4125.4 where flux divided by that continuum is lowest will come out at 4122.11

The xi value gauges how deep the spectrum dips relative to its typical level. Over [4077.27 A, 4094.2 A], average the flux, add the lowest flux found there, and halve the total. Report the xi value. 0.99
